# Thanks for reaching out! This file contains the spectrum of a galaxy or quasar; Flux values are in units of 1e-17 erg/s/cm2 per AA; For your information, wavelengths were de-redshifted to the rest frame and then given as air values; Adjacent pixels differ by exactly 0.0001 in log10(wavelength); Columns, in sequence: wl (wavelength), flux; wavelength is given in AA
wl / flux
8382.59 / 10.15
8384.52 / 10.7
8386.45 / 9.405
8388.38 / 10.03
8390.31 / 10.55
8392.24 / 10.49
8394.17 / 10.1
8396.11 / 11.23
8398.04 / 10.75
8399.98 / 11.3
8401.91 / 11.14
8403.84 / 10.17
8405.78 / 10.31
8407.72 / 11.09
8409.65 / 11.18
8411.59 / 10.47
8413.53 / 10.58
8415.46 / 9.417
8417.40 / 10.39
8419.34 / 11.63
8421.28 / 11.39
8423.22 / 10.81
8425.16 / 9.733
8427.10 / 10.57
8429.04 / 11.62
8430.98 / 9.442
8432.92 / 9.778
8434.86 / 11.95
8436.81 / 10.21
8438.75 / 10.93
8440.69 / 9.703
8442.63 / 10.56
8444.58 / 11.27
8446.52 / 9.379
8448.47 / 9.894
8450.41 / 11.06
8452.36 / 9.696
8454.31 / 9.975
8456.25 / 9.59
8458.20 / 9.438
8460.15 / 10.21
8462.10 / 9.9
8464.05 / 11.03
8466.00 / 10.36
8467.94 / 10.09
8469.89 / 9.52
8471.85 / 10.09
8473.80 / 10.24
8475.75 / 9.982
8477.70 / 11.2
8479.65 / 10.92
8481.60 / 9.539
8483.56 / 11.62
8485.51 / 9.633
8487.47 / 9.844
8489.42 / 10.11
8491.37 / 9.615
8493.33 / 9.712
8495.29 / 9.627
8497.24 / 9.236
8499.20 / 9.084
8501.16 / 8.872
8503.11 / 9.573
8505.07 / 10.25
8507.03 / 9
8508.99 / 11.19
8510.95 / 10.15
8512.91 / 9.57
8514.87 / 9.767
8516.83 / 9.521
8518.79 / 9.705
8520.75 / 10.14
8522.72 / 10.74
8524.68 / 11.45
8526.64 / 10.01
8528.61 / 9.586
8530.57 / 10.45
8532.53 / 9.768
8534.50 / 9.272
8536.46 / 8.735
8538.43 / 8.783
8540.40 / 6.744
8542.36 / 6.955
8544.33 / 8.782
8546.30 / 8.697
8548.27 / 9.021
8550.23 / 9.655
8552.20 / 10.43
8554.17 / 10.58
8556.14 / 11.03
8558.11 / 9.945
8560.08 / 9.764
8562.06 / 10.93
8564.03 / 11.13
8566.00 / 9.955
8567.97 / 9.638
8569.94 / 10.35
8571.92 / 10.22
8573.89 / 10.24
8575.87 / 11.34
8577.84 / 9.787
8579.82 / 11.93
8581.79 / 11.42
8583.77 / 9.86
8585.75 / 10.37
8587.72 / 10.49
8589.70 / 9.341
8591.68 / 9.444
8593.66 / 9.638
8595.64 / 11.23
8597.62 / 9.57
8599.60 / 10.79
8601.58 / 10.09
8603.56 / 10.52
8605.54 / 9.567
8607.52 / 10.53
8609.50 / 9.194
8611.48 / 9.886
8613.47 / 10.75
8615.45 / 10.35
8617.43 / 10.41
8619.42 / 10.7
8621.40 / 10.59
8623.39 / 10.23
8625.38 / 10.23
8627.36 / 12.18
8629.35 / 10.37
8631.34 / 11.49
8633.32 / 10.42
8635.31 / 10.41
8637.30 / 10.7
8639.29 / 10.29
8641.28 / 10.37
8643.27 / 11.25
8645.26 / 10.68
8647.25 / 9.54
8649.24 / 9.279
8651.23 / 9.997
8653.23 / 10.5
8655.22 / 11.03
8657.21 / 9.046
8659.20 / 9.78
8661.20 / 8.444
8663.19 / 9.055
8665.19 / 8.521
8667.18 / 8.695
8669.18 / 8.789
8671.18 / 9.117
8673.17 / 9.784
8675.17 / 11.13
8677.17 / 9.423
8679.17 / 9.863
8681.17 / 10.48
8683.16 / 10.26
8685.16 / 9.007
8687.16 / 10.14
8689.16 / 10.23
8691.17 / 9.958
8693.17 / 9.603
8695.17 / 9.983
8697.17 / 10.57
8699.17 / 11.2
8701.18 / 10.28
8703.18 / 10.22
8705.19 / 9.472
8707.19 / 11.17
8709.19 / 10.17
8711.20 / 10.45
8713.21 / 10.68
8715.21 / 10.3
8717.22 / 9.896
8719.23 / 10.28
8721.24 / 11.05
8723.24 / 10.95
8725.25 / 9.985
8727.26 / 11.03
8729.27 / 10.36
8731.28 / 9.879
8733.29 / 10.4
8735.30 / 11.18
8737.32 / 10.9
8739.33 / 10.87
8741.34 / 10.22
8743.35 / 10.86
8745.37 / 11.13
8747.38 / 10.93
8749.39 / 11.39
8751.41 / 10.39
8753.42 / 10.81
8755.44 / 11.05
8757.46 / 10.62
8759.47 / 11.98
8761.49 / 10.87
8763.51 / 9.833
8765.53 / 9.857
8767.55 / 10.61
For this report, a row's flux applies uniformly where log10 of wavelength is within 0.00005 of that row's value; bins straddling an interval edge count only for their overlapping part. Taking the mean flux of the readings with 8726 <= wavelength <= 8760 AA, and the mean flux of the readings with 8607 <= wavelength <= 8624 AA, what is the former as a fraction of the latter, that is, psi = 1.05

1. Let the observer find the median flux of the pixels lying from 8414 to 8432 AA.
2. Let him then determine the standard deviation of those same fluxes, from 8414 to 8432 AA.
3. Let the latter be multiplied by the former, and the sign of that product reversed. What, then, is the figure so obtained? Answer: -9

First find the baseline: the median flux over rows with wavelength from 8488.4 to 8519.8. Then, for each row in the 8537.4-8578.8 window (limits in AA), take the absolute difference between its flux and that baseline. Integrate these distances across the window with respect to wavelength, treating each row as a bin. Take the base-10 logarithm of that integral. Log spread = 1.58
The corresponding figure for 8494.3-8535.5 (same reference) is 1.32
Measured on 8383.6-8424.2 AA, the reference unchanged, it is 1.63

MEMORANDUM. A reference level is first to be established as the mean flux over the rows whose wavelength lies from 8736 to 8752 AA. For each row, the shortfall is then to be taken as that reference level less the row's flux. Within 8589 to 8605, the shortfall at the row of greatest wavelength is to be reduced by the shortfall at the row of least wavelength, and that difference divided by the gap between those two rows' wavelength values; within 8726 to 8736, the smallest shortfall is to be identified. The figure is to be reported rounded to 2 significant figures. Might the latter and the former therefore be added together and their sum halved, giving -0.21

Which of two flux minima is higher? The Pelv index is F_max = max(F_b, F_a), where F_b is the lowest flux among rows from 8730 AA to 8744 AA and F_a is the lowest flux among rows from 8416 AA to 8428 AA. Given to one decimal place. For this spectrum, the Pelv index 9.9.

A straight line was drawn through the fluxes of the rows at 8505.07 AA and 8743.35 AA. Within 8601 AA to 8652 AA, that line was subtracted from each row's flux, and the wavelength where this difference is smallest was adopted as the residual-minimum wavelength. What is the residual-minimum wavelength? 8649.24 AA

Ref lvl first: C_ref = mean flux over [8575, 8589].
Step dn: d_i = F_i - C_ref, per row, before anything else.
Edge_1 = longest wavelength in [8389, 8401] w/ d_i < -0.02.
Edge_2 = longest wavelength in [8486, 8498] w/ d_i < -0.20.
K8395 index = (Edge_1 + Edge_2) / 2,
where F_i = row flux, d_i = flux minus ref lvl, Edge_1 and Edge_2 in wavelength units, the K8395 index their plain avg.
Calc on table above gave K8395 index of 8445.7 AA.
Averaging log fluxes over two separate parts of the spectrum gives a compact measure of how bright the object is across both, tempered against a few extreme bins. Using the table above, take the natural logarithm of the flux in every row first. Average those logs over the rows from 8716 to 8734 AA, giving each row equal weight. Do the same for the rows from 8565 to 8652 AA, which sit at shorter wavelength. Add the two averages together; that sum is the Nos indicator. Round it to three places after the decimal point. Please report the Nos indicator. 4.679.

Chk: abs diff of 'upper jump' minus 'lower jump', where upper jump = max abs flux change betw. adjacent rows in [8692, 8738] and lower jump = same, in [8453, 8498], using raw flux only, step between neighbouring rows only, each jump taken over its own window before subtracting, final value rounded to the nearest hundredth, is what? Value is 0.38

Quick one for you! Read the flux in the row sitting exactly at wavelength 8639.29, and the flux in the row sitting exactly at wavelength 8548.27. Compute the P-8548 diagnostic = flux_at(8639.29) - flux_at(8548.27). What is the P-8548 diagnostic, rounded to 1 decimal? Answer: 1.3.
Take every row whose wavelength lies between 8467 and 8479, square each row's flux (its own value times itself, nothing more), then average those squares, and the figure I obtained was 104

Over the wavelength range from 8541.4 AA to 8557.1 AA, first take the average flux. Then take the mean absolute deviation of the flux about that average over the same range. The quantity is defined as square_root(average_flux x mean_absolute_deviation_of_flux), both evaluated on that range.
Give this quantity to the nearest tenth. 3.1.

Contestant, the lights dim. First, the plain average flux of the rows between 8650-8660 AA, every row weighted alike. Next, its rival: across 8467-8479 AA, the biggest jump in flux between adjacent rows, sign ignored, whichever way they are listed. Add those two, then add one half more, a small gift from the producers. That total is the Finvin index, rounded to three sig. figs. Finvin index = 11.8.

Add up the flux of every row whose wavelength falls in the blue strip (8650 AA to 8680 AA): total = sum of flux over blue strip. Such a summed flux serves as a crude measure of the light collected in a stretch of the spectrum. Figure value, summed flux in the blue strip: 143.2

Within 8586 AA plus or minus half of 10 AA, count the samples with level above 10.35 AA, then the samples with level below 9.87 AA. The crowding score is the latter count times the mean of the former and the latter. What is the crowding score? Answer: 5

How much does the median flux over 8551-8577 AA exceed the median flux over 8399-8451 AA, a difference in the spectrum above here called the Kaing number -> -0.2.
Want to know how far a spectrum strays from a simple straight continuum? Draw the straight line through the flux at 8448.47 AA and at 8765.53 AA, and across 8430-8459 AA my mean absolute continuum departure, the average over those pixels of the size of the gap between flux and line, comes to 0.60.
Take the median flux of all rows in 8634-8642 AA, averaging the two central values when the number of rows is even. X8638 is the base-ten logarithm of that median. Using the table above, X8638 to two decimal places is 1.02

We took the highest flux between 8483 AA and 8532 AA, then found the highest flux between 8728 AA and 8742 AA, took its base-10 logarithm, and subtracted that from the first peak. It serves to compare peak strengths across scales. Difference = 10.6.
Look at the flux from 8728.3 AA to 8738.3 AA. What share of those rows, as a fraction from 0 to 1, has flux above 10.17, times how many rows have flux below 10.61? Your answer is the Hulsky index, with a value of 2.4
